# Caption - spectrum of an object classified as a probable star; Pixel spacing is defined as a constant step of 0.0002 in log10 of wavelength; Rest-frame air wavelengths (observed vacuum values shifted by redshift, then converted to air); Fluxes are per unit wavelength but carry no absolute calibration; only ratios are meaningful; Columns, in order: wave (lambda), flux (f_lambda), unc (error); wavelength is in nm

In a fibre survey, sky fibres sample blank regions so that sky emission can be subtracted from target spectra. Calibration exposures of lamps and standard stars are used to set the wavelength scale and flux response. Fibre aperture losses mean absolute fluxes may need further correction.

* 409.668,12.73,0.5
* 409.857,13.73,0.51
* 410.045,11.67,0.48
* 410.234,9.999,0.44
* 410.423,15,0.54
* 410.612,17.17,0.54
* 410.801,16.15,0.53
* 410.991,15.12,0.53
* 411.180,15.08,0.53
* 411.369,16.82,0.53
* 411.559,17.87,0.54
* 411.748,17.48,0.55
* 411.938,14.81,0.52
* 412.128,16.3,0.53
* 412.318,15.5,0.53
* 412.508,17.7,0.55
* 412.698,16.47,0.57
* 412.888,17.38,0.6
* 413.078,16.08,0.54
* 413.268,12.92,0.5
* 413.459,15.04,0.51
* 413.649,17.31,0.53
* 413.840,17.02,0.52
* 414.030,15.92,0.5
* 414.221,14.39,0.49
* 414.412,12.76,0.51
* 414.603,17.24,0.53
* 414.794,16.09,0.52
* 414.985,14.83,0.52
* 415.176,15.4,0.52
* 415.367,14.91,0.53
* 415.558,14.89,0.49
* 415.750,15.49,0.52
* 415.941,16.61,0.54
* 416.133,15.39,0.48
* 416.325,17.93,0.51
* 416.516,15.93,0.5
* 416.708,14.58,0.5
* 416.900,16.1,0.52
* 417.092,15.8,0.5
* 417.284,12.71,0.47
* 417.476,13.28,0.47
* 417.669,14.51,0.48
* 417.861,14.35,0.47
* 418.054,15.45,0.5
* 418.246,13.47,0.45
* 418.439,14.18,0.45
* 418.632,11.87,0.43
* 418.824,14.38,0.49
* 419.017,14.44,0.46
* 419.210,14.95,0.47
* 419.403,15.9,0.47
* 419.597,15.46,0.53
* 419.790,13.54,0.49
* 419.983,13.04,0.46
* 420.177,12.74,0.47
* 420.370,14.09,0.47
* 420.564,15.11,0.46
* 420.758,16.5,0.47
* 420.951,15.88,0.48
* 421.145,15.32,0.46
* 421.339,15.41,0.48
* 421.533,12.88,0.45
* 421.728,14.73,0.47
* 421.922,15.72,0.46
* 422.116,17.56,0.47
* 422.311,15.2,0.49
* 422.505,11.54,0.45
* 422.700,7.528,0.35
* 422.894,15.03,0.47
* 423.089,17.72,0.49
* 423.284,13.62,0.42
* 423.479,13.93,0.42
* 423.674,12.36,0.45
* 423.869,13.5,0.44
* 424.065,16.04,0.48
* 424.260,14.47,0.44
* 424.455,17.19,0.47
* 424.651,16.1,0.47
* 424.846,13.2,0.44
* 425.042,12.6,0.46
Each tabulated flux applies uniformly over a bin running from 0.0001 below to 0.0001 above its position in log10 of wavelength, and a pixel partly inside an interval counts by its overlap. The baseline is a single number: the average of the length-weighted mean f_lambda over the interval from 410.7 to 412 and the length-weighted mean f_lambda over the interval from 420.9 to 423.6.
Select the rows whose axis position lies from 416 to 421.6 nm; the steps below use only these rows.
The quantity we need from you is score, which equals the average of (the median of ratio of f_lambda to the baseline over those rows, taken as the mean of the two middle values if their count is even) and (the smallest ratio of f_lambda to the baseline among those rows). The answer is 0.86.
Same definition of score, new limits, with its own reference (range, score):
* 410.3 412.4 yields 1.01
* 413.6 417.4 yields 0.93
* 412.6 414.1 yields 0.95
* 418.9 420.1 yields 0.91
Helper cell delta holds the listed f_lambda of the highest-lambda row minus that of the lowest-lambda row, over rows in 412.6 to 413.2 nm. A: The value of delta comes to 0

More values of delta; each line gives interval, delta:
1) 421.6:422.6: -3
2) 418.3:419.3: 1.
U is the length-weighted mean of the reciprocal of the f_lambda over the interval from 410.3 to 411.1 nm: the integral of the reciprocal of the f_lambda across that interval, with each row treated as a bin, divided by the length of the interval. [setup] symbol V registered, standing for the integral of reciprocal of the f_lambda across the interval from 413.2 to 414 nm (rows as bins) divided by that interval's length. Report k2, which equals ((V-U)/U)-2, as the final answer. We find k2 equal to -2.0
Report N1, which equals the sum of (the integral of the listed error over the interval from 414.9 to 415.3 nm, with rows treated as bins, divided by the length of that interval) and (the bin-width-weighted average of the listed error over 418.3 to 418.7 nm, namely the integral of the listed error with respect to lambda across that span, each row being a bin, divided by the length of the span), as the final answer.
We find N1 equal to 0.96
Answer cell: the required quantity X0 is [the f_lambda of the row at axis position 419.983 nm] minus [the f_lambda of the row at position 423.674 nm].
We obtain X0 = 0.7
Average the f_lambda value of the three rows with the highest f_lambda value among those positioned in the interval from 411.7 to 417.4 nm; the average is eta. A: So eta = 17.7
